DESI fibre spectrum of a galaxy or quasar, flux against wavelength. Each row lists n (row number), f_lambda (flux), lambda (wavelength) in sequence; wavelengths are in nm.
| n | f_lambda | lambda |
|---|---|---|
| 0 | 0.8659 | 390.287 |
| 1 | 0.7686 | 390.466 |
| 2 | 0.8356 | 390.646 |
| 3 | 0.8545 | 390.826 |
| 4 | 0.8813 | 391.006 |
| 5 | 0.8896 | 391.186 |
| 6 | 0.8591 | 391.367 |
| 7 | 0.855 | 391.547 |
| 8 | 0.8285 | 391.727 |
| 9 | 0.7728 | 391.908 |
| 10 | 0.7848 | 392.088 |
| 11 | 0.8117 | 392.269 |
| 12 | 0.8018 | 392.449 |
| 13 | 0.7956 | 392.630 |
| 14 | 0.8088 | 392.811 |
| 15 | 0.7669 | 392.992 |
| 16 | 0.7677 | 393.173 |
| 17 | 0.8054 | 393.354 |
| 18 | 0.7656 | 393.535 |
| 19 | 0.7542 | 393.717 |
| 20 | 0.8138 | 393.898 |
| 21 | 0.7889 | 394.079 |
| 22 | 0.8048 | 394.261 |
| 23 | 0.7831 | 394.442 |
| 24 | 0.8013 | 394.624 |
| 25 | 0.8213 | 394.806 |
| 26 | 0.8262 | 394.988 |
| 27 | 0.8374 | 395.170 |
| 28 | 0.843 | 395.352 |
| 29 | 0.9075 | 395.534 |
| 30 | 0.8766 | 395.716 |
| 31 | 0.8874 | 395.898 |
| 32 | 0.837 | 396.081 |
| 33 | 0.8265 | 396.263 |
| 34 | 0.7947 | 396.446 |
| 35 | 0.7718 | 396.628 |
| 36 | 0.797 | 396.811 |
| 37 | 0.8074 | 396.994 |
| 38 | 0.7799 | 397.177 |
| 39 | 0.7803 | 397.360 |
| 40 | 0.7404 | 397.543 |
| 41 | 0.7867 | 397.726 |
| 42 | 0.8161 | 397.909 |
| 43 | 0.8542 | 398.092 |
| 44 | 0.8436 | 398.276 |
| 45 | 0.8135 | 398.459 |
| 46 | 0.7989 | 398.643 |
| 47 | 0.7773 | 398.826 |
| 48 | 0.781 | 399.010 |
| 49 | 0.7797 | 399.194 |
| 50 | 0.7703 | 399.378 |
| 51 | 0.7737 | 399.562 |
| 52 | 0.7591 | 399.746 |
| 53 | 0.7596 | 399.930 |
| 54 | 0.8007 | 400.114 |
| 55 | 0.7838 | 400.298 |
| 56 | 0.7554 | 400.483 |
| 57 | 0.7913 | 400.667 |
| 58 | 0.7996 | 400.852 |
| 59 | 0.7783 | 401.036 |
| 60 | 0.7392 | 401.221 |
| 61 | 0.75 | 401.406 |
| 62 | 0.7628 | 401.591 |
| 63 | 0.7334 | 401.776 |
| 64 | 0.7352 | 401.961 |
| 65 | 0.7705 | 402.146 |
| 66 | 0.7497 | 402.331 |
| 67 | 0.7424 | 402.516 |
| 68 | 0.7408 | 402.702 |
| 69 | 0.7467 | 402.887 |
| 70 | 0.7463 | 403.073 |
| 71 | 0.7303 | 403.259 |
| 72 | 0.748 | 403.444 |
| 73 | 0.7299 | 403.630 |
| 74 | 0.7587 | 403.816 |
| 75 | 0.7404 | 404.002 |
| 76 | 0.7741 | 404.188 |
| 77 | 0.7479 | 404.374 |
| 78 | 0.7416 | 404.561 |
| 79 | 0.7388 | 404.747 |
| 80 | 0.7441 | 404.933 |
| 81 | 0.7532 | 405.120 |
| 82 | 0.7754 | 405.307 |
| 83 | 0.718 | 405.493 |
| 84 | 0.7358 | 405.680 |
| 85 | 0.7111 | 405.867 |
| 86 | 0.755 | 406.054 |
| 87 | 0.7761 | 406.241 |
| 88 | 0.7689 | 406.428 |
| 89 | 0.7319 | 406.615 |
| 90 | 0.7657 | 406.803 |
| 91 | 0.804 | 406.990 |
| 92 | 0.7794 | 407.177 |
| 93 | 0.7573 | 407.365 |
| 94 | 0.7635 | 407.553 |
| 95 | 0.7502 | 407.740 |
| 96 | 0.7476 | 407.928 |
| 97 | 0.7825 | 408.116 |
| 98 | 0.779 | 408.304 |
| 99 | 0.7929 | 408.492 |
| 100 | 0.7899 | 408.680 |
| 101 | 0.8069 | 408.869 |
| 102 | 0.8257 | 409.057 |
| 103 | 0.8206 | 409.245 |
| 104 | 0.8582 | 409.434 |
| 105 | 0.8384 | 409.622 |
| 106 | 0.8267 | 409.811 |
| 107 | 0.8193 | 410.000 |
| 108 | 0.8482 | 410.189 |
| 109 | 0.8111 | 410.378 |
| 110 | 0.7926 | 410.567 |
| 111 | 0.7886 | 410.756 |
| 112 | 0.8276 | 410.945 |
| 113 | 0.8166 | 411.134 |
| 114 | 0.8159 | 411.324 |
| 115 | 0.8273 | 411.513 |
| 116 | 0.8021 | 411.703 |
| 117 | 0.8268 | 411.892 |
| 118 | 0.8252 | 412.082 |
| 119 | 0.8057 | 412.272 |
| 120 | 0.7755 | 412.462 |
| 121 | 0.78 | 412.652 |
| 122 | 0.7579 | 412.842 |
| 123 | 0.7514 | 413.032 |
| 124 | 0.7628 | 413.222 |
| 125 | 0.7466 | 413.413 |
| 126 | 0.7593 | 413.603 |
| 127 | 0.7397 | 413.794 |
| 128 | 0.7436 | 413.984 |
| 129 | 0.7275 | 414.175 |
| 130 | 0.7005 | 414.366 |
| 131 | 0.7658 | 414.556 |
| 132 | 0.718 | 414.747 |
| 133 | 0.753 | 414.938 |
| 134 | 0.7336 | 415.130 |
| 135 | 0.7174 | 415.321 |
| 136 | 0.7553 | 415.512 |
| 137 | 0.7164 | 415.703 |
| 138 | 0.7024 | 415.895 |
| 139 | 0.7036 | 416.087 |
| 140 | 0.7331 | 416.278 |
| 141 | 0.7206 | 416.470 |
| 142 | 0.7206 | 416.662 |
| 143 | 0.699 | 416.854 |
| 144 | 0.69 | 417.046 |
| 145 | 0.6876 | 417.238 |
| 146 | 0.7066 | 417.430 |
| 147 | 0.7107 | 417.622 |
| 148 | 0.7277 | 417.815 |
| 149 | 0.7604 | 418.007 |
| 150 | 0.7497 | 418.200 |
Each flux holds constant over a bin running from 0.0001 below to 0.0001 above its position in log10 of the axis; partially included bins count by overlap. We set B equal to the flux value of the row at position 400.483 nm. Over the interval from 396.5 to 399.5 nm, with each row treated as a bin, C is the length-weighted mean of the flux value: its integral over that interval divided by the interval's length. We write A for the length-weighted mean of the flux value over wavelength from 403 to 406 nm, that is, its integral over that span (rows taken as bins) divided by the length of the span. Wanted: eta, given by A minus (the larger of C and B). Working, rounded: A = 0.743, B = 0.7554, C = 0.793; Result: -0.050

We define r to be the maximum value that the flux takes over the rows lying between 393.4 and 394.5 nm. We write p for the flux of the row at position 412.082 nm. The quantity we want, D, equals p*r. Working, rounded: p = 0.8252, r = 0.8138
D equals 0.672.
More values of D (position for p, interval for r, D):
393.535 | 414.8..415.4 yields 0.576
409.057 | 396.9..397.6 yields 0.667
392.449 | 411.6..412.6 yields 0.663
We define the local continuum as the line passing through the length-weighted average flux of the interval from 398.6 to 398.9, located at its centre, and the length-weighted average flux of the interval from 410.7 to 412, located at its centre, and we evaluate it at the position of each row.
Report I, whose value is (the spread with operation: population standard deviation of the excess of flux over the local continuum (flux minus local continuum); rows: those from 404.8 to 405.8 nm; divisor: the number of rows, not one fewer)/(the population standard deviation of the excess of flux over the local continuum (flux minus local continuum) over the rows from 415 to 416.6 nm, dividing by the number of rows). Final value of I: 1.2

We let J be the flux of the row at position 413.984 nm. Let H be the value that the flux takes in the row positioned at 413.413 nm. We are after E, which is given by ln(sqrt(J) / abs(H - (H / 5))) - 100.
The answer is -99.6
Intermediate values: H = 0.7466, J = 0.7436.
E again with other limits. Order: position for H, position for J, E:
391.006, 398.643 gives -99.8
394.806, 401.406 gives -99.7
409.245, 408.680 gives -99.7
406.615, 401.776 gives -99.6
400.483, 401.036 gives -99.6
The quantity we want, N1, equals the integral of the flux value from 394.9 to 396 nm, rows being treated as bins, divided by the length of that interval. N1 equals 0.863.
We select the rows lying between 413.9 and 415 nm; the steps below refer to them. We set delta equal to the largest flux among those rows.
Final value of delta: 0.7658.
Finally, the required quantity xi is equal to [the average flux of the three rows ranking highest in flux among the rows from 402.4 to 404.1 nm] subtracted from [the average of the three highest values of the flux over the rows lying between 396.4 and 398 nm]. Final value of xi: 0.056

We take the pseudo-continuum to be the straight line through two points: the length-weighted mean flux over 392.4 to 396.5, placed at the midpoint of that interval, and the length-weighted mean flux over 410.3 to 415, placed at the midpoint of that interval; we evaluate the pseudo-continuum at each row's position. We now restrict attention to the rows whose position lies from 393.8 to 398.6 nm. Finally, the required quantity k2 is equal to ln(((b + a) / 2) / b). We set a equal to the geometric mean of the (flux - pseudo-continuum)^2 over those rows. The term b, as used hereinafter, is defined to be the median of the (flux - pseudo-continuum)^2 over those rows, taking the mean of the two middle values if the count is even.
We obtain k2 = -0.237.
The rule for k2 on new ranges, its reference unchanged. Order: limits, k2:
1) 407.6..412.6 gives -0.350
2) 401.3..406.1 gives -0.062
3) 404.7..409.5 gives -0.237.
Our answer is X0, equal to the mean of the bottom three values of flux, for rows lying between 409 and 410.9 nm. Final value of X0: 0.797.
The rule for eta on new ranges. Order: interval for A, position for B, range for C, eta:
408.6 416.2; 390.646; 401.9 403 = -0.056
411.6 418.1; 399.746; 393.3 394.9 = -0.051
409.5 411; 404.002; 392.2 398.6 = 0.011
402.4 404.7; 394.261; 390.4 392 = -0.094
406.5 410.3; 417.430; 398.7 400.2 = 0.019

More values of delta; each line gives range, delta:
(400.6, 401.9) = 0.7996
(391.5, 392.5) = 0.855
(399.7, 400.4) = 0.8007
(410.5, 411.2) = 0.8276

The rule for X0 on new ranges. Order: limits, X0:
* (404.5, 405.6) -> 0.733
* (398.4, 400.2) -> 0.763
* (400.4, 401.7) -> 0.748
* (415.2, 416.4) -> 0.707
